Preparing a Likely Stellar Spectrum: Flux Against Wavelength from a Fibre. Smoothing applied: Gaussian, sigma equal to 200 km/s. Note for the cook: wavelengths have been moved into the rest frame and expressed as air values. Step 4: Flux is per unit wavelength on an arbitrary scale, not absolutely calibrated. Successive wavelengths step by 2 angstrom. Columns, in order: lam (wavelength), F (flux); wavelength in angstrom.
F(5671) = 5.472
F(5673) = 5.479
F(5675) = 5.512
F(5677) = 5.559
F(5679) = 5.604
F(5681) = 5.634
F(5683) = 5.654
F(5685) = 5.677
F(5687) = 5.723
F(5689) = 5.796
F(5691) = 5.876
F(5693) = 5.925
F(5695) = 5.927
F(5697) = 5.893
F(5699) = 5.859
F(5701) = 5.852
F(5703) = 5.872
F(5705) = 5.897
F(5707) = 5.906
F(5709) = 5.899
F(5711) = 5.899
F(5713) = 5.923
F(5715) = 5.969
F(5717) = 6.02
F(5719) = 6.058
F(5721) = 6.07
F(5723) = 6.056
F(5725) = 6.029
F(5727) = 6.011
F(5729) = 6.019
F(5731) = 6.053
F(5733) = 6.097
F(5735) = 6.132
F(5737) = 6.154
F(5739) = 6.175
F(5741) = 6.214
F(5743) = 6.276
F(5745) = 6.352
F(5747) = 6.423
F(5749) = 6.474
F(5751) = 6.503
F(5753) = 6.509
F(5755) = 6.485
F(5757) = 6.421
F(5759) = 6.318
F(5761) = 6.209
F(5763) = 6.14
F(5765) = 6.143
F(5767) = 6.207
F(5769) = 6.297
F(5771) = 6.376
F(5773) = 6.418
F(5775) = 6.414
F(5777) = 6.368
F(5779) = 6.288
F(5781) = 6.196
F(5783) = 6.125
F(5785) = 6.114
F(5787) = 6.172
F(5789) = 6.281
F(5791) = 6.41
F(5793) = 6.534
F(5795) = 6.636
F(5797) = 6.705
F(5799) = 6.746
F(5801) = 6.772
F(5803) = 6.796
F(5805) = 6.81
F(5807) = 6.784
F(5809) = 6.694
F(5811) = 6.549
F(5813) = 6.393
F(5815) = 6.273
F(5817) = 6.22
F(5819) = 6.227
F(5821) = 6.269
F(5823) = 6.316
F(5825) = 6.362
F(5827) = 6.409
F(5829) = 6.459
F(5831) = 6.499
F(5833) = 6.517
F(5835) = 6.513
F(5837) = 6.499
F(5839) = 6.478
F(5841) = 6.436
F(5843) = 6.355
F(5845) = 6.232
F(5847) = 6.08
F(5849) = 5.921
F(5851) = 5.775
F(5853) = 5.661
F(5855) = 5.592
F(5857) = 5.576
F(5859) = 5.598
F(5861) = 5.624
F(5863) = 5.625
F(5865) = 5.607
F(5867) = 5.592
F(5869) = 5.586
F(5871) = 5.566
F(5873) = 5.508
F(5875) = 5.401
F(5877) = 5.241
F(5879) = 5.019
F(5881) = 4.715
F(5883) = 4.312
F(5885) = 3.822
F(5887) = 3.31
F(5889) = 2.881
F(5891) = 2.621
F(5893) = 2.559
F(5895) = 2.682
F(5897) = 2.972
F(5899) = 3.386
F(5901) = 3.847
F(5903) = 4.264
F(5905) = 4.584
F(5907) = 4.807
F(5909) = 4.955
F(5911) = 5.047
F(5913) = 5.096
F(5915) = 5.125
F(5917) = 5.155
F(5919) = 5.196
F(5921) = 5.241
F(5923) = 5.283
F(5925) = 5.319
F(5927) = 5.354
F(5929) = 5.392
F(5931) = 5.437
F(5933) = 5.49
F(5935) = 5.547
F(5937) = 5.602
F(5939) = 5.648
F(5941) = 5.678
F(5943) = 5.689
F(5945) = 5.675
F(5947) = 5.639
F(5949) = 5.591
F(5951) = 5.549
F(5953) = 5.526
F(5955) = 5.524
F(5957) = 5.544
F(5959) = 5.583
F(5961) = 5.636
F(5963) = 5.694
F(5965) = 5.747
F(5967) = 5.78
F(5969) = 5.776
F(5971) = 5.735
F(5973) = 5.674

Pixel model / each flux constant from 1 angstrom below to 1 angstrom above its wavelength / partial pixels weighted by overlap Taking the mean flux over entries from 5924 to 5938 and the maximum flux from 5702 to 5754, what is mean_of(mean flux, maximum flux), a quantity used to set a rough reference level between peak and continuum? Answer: 5.98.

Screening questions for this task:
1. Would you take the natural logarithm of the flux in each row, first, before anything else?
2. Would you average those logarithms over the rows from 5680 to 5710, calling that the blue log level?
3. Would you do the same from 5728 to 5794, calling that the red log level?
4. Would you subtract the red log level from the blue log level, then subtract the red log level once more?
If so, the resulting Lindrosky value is -1.91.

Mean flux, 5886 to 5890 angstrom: 3.1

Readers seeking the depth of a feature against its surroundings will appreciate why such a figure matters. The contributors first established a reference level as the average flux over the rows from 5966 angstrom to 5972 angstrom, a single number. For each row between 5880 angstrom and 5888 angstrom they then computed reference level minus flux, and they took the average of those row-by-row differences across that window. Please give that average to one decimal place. 1.7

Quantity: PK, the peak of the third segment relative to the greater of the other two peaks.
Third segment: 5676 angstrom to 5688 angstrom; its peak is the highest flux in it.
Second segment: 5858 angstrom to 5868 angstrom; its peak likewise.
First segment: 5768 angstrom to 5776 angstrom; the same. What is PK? 0.89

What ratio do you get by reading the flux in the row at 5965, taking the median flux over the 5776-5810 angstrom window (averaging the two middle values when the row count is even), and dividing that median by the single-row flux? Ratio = 1.14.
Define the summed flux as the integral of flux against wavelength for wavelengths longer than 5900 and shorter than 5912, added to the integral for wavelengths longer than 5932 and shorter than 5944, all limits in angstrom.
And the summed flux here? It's 122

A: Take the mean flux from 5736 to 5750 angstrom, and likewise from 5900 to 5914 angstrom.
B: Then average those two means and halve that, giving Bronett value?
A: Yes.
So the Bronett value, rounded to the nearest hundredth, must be 2.74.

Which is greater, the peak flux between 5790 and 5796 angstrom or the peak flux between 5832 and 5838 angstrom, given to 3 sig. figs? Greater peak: 6.64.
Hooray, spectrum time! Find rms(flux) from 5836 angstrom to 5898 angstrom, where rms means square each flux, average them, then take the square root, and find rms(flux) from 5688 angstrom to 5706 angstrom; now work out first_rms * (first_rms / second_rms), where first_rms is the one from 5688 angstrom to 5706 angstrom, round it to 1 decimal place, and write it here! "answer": 6.6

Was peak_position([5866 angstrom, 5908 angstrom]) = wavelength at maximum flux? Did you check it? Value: 5867 angstrom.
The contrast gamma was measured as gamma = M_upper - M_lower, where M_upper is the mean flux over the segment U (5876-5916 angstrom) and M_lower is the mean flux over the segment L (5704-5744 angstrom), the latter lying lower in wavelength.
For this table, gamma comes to -2.0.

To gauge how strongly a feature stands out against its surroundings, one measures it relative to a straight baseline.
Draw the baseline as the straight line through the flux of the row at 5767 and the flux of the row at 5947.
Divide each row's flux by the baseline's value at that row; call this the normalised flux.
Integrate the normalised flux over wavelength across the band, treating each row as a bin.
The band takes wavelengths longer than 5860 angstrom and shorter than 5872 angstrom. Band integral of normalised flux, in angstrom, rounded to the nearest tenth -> 11.4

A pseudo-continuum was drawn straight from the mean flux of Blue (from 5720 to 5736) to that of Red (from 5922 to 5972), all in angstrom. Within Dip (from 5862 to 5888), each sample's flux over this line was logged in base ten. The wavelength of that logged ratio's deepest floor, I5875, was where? 5887 angstrom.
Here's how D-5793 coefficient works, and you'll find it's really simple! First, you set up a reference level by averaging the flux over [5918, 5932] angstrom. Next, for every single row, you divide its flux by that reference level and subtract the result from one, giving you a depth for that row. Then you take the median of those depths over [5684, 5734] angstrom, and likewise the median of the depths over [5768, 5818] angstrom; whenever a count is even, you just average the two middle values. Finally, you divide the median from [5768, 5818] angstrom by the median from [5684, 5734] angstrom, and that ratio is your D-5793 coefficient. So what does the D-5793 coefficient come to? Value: 1.8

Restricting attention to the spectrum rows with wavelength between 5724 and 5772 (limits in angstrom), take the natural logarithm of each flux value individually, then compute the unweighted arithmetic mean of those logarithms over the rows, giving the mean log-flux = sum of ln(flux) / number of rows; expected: 1.83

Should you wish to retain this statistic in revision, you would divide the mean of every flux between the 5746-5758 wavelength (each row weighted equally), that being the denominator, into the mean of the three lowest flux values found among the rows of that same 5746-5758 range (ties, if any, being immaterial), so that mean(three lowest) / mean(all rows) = 0.995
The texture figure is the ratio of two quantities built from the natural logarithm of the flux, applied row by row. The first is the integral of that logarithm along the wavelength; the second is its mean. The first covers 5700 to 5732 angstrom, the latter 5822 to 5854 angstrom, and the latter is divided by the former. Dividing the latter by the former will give 0.0321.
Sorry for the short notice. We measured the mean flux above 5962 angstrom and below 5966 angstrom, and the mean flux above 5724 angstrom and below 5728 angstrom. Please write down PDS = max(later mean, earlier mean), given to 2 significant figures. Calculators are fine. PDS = 6.0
